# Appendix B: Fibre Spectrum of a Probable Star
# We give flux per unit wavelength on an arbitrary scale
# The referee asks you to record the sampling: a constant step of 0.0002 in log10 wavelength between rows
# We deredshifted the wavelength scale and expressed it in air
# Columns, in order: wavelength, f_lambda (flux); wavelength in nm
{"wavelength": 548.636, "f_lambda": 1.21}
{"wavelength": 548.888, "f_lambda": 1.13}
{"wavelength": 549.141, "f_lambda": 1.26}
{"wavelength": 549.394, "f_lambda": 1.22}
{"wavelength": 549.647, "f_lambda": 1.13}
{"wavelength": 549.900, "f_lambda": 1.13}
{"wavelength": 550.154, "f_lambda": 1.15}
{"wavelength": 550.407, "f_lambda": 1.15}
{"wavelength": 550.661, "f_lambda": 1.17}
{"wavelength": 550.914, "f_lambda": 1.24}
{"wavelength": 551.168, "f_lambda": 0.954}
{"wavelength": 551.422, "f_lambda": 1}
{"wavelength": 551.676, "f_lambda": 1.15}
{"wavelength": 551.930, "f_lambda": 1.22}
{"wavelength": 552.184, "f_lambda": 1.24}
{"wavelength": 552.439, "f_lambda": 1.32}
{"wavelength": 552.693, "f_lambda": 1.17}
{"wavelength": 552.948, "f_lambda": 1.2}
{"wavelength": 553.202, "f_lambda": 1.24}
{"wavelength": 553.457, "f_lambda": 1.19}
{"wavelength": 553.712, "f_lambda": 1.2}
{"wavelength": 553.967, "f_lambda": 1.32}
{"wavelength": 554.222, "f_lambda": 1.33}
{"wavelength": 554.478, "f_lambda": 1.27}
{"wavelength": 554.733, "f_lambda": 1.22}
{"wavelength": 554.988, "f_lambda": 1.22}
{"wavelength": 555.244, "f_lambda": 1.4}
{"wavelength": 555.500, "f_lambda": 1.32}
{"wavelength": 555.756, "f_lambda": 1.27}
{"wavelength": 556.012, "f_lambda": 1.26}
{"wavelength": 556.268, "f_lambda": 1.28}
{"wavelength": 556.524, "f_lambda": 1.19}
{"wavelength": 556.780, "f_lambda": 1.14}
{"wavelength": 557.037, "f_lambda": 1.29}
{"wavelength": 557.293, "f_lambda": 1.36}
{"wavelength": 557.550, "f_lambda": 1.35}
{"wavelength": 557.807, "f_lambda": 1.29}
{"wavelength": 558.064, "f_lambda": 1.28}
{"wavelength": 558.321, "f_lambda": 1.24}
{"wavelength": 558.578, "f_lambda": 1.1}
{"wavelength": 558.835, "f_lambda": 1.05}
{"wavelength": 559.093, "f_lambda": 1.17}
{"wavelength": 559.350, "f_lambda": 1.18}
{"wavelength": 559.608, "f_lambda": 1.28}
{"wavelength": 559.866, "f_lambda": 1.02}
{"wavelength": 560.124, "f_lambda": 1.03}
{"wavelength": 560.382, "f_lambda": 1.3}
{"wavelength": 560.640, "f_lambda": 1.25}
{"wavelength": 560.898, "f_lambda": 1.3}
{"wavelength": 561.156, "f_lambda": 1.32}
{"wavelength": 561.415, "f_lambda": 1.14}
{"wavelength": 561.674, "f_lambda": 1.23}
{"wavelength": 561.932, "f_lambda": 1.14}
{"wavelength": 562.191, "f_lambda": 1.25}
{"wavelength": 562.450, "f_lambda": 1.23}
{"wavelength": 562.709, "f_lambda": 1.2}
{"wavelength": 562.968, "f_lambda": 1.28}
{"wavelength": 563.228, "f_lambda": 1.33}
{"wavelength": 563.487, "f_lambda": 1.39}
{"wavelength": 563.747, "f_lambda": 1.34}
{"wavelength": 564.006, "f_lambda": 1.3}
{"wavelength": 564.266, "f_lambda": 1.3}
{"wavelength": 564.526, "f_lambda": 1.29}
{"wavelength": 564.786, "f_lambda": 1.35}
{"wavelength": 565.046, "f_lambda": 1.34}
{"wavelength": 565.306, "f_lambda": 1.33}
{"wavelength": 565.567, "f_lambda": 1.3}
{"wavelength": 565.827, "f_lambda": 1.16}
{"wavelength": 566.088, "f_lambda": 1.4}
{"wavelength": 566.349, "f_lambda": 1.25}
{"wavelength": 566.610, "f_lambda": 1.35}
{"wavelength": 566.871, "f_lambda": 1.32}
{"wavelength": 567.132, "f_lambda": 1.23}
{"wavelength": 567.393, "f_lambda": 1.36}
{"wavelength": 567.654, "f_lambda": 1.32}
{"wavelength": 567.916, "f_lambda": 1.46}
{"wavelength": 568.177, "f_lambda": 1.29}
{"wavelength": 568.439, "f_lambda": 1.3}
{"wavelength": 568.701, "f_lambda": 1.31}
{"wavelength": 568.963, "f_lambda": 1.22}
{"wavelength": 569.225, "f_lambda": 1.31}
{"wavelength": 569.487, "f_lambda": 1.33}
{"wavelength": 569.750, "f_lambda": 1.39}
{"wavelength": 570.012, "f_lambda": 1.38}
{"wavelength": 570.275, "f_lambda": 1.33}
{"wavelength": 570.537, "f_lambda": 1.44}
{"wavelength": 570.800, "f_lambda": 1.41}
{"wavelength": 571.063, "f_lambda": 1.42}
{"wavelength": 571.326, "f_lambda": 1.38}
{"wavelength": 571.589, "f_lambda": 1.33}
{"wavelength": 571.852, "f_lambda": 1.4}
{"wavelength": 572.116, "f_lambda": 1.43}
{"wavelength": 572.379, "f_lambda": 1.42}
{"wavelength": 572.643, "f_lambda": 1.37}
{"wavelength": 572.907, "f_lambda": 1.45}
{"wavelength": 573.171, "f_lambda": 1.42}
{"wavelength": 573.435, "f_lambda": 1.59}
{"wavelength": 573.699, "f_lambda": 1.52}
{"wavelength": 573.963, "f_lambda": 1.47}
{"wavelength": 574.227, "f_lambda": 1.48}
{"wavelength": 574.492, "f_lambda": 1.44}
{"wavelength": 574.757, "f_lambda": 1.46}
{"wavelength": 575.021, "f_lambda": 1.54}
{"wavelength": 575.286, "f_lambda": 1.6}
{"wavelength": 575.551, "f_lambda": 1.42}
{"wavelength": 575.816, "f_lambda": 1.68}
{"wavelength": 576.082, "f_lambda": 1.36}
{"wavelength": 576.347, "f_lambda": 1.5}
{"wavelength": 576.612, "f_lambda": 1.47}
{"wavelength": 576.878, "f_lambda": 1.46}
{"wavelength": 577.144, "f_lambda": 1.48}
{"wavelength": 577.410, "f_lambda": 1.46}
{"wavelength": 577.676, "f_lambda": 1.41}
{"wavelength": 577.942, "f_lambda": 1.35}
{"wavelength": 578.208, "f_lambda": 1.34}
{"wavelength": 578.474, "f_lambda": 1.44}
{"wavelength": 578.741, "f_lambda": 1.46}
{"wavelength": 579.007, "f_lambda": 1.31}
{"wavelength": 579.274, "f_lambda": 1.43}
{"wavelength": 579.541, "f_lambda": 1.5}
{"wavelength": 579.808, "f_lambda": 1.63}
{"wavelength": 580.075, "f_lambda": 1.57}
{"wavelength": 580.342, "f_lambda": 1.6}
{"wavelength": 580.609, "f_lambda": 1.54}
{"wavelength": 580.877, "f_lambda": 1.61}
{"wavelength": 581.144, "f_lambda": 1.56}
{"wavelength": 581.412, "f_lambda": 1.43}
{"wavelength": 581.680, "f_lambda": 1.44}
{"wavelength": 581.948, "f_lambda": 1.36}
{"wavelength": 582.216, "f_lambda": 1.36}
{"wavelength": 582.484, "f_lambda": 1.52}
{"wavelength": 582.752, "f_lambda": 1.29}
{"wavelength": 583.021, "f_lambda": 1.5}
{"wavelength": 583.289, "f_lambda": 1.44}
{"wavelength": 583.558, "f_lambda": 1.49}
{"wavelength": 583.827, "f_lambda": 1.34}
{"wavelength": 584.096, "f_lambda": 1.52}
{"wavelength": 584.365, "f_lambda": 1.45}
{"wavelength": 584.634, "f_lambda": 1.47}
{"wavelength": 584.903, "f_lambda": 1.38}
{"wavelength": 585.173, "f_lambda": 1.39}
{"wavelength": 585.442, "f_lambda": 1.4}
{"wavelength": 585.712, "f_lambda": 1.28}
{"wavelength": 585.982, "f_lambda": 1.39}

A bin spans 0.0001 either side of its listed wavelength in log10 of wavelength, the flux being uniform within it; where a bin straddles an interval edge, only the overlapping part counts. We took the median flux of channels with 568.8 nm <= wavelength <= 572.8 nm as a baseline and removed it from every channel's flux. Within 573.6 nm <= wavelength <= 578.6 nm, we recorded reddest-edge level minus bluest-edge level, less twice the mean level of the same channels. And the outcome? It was -0.25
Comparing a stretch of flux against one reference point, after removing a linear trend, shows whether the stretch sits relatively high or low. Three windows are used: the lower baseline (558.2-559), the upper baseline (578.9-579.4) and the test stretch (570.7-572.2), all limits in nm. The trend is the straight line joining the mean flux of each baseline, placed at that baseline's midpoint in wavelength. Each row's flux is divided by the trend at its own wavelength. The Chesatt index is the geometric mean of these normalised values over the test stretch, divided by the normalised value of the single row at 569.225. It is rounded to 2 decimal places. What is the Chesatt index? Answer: 1.04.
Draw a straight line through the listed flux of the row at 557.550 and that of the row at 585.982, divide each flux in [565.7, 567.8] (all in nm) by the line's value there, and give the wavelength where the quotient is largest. 566.088 nm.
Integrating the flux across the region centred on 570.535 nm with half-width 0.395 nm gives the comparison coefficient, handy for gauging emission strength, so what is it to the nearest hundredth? 1.10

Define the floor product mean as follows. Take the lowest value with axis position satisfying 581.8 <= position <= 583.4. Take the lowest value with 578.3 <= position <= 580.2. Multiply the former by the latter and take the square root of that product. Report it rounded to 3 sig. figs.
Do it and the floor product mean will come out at 1.30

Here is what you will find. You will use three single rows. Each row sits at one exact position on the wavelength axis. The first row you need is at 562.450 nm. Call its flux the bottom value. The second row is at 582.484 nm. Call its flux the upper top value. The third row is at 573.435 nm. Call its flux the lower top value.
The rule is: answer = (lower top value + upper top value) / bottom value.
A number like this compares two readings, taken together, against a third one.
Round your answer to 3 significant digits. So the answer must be 2.53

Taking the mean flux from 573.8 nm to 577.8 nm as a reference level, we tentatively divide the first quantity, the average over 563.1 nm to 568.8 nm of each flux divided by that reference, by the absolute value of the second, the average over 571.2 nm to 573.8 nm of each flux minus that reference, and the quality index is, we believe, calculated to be 17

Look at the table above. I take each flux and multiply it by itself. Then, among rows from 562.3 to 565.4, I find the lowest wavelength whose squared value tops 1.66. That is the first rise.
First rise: 563.228 nm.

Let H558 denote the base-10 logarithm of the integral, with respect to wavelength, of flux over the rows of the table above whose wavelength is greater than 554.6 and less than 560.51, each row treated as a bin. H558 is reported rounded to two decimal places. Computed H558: 0.86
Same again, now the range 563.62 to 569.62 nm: 0.90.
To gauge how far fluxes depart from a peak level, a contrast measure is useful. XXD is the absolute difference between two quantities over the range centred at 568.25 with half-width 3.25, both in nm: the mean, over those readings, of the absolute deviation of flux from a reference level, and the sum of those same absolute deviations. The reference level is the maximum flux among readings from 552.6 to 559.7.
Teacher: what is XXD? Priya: 1.9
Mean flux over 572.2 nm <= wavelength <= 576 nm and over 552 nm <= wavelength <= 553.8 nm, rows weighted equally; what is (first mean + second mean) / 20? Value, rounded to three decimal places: 0.136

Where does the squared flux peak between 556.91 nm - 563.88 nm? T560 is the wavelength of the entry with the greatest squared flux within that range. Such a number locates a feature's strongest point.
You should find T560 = 563.487 nm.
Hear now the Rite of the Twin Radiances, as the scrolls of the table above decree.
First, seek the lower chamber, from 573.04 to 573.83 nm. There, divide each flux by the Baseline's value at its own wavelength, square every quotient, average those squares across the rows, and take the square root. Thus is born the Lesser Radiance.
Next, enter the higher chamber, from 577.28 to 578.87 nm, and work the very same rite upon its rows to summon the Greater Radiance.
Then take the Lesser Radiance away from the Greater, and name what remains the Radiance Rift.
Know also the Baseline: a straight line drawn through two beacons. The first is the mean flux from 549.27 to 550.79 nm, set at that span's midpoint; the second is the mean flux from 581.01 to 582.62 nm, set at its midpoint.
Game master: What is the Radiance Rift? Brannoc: -0.104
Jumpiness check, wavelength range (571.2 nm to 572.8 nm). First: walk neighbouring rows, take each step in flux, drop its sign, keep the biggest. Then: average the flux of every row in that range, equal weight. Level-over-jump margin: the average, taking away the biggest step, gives 1.32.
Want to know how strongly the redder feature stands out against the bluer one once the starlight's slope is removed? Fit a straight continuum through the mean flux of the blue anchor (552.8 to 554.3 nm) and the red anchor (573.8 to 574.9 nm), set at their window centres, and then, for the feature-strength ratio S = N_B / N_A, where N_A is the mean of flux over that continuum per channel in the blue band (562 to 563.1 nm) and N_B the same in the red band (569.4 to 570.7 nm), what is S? 1.05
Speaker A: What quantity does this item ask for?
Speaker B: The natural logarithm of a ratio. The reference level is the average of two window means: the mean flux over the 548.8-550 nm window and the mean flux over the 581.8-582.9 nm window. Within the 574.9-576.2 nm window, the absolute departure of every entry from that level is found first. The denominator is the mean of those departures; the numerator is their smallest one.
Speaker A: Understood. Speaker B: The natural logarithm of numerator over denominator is -1.1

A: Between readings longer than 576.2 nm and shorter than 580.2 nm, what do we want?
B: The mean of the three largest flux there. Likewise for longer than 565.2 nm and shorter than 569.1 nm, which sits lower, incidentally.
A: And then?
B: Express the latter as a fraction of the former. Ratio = 0.90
